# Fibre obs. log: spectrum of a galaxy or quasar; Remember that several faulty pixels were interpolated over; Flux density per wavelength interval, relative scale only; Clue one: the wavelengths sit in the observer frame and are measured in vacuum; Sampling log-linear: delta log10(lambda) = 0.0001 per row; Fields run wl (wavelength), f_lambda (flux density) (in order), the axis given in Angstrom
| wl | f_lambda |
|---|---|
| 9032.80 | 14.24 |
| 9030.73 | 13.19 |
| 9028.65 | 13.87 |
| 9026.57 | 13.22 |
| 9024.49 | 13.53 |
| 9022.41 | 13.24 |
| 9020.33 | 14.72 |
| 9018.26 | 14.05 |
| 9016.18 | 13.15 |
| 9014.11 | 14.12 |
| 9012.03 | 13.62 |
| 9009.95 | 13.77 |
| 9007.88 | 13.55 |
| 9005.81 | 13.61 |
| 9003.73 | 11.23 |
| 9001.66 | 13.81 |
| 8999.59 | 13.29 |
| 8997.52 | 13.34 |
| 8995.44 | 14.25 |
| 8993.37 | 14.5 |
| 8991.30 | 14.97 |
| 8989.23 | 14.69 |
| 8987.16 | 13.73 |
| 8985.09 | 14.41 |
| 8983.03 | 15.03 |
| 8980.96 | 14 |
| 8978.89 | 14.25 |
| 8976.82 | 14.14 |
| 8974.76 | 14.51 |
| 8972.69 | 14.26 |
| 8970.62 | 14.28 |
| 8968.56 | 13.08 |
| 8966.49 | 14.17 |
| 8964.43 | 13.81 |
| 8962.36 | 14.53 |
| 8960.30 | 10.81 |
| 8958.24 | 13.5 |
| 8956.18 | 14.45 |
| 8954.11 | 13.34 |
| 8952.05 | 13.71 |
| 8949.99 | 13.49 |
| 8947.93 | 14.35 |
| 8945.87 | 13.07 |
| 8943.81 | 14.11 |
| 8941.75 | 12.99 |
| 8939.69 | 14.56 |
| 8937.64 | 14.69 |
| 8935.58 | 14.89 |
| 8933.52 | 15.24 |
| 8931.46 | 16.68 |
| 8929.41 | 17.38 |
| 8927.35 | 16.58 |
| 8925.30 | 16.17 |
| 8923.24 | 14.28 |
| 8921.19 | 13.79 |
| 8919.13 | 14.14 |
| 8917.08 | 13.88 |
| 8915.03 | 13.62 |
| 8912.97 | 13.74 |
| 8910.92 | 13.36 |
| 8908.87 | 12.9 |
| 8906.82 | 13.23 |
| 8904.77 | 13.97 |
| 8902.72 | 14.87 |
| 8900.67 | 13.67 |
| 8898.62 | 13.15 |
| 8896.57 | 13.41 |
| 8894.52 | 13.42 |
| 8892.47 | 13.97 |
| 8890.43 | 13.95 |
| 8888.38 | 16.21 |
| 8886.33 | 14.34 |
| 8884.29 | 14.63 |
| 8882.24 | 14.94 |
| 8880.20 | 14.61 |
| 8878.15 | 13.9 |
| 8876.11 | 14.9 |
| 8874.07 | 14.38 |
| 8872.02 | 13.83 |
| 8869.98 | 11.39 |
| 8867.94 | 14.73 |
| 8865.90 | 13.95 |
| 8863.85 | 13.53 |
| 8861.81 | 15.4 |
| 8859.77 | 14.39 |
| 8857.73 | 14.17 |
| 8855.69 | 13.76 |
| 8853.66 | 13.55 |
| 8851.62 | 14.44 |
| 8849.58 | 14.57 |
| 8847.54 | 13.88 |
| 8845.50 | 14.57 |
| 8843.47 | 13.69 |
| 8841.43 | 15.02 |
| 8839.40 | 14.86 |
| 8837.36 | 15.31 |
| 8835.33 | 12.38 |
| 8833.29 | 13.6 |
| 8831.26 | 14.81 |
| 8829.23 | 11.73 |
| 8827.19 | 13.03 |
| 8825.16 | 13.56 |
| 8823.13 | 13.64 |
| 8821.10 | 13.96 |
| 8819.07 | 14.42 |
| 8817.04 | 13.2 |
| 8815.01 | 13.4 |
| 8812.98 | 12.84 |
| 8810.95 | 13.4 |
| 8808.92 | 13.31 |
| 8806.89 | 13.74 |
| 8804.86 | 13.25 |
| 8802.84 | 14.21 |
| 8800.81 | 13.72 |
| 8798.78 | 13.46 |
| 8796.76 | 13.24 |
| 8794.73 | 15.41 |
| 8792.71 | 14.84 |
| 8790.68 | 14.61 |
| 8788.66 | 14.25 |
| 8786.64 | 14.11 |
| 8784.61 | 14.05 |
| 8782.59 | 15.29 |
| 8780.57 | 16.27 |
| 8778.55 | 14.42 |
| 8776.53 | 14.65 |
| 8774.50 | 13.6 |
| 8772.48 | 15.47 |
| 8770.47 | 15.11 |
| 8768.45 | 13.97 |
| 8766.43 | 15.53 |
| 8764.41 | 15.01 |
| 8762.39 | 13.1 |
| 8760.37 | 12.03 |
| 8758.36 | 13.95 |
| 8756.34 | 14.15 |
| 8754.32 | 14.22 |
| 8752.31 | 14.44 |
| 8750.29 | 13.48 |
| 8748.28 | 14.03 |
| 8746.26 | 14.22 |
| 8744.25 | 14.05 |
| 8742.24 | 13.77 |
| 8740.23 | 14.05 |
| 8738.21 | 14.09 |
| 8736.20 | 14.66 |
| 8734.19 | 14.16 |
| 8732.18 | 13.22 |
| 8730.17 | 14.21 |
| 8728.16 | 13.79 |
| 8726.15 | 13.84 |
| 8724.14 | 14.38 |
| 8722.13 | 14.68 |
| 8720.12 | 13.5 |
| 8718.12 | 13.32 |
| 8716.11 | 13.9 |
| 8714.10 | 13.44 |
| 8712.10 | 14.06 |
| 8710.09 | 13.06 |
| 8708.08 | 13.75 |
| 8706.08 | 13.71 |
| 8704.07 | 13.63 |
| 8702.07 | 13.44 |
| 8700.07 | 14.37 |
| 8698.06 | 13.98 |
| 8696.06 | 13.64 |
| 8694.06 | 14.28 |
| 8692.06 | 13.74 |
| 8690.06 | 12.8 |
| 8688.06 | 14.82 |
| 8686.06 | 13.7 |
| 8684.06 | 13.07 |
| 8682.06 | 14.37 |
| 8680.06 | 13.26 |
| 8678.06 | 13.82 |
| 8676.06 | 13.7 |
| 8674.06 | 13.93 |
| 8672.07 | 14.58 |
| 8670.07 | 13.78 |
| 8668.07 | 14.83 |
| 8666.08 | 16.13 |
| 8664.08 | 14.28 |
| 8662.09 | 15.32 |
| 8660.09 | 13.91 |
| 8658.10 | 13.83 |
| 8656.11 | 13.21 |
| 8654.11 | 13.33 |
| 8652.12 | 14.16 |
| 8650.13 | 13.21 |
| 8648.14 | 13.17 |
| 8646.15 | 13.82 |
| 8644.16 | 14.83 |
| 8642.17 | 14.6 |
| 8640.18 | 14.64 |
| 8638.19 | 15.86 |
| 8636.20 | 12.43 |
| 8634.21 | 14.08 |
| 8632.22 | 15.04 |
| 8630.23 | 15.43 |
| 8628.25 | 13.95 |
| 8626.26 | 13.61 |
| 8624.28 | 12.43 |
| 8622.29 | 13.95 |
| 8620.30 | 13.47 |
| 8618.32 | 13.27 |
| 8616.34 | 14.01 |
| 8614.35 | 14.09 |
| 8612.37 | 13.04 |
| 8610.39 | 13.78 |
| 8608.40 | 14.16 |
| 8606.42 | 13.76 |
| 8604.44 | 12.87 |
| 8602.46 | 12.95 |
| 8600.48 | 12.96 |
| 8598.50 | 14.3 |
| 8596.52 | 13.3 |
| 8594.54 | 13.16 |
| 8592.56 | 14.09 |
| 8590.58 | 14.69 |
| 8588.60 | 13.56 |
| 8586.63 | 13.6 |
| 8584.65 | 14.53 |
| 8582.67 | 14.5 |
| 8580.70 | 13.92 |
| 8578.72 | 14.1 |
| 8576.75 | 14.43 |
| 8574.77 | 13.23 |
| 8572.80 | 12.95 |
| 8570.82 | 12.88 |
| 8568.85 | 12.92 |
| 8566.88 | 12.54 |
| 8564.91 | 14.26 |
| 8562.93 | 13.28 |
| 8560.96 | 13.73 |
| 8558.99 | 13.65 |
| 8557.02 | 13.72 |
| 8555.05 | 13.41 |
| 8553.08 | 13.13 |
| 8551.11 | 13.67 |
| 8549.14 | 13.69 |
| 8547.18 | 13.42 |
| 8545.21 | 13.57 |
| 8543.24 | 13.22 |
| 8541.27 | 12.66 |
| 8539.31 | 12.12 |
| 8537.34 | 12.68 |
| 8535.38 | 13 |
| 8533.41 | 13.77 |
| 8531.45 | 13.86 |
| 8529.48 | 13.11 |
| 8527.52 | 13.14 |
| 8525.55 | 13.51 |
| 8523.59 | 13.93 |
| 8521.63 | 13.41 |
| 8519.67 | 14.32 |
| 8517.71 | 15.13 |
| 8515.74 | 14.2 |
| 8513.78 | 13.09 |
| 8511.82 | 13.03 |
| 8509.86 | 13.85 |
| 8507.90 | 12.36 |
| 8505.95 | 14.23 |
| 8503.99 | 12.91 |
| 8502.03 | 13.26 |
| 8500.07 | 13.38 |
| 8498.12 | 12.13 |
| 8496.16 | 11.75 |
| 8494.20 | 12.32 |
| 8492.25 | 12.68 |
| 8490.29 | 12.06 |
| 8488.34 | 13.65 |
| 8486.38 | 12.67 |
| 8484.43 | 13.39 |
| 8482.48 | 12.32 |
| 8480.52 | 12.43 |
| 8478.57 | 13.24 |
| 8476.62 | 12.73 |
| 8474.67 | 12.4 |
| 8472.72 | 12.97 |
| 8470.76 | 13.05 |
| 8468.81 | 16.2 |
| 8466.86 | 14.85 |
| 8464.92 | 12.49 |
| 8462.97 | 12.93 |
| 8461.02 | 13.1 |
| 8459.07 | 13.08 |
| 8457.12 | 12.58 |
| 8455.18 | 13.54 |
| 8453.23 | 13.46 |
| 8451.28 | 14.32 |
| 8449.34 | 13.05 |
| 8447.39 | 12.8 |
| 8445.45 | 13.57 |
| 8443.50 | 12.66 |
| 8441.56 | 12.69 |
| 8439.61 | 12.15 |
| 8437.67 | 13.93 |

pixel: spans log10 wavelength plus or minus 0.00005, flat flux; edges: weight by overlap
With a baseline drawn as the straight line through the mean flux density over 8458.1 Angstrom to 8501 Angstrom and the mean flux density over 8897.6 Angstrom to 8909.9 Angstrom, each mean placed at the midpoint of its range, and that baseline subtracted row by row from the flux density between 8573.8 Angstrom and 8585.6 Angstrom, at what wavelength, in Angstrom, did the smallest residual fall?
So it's 8574.77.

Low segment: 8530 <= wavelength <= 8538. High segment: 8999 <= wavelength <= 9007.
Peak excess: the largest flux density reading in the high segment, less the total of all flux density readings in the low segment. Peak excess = -39.5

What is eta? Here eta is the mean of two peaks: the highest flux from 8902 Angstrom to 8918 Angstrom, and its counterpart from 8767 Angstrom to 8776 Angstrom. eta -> 15.2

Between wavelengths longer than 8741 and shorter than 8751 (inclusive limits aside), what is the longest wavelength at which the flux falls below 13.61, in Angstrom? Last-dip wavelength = 8750.29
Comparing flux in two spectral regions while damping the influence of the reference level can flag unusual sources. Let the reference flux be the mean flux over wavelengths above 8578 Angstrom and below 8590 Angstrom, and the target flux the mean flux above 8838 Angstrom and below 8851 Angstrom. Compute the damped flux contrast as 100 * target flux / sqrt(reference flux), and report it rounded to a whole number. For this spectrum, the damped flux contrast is 385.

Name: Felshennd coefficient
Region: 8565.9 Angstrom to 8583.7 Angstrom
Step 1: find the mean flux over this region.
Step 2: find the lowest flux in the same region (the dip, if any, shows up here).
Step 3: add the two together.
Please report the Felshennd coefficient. 26.0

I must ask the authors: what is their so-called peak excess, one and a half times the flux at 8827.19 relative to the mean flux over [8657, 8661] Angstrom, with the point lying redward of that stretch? 1.41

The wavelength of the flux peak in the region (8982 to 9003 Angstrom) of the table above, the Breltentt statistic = 8983.03 Angstrom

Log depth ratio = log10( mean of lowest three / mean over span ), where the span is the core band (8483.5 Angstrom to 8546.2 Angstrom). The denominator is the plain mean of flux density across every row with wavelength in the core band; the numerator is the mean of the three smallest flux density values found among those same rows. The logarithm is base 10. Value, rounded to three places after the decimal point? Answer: -0.042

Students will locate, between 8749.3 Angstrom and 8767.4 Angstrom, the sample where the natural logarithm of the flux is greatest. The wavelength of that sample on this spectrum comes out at 8766.43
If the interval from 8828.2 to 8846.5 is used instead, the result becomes 8837.36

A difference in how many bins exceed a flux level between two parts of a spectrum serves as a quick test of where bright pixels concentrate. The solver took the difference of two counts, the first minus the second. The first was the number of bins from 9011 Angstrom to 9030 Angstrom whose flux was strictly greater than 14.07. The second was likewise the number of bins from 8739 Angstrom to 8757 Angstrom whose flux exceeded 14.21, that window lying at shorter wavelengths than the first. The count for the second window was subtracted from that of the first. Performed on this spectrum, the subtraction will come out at -1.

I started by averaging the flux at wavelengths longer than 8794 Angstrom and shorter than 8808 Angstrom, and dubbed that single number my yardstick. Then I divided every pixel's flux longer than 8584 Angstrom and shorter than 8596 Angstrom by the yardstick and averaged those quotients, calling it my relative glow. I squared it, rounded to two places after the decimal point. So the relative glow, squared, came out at 1.01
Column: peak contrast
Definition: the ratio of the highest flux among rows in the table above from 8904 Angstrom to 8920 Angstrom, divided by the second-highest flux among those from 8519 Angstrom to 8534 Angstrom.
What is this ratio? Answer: 1.02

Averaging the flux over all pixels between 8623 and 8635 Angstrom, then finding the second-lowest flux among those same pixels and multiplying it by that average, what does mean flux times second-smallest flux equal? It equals 192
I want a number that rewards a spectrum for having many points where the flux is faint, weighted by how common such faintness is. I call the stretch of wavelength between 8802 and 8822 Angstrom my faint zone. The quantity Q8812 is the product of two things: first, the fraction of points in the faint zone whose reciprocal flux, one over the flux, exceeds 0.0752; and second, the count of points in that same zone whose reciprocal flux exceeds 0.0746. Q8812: 1.8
